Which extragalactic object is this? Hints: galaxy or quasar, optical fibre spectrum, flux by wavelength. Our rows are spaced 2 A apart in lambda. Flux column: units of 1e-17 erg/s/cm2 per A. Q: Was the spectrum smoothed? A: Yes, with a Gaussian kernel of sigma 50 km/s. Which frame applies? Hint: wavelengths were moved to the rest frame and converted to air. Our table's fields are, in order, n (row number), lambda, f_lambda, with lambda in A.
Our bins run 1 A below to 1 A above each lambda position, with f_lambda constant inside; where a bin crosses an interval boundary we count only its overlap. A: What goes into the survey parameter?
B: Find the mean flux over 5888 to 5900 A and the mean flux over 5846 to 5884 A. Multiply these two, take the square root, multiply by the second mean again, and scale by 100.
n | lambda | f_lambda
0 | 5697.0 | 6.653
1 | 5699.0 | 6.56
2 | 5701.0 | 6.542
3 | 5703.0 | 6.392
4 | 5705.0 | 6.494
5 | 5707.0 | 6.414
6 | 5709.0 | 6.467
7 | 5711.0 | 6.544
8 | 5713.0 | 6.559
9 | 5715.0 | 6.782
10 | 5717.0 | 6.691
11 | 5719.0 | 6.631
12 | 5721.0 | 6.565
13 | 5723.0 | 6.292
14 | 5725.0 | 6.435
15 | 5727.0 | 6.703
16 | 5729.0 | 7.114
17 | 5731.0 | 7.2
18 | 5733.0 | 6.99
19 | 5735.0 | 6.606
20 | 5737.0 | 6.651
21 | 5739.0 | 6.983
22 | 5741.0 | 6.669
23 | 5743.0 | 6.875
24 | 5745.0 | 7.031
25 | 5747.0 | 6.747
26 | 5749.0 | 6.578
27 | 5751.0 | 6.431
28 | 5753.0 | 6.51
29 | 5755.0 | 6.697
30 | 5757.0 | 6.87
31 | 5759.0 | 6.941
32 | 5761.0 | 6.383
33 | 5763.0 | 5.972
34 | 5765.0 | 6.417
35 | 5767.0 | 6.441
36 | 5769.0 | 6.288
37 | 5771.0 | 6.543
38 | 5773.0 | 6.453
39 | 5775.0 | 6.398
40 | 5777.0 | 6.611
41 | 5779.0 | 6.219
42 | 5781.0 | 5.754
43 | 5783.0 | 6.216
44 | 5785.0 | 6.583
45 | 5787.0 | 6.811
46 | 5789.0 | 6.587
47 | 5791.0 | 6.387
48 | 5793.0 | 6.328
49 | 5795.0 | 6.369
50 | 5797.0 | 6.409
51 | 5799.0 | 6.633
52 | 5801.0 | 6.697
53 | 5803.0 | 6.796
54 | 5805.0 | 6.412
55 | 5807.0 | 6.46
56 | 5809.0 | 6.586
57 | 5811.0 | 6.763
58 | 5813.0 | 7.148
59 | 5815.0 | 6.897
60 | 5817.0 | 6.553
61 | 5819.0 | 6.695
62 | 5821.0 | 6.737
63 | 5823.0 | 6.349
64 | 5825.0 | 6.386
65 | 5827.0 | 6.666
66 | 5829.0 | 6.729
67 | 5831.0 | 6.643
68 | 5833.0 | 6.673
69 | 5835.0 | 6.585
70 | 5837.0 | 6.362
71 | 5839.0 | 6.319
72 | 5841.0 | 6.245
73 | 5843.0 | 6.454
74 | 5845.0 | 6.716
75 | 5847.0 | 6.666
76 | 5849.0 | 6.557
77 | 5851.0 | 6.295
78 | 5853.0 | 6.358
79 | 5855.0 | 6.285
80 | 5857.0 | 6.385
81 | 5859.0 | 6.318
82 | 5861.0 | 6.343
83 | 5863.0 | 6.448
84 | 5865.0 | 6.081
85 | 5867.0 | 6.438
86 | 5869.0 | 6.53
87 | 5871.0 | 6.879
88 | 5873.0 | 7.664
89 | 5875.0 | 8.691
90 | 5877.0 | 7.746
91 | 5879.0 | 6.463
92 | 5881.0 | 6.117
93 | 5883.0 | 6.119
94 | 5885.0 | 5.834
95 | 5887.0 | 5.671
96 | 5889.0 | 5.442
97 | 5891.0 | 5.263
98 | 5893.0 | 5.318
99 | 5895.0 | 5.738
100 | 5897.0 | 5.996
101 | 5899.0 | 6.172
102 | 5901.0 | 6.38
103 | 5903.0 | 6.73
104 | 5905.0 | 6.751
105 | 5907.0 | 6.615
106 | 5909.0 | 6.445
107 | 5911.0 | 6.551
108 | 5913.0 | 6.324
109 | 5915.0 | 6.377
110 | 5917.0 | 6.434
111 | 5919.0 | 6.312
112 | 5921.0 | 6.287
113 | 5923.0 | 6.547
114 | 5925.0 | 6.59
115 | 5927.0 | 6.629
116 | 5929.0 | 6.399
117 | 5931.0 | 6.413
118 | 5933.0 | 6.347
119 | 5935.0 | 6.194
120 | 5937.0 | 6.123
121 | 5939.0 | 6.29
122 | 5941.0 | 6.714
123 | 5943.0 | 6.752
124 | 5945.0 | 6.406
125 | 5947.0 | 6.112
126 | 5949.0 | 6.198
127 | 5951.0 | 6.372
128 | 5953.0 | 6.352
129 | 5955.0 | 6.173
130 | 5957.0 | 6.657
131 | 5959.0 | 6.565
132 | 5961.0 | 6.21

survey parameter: 4080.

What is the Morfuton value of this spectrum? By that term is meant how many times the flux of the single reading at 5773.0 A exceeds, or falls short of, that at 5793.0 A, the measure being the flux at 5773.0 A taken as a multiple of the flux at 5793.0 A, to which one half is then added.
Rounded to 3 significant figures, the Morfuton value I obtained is 1.52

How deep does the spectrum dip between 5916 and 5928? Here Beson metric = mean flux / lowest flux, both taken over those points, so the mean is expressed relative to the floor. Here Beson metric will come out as 1.03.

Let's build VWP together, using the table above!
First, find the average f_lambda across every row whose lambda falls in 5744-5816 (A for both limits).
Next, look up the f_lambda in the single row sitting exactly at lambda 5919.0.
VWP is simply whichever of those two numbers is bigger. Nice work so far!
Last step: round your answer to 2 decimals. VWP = 6.54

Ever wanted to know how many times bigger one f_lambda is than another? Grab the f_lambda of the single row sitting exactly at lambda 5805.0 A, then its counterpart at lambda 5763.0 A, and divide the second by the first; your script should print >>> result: 0.93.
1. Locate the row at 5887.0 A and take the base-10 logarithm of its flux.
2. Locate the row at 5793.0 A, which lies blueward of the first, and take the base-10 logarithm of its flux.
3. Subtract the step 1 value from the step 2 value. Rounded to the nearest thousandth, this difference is 0.048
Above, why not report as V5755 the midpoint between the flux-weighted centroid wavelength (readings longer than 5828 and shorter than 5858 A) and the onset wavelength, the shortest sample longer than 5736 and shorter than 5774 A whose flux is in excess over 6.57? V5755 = 5789.9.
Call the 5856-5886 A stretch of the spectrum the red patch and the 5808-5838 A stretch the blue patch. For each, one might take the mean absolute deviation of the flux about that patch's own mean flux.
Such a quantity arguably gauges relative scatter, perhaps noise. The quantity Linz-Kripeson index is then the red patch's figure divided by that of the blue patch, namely 3.92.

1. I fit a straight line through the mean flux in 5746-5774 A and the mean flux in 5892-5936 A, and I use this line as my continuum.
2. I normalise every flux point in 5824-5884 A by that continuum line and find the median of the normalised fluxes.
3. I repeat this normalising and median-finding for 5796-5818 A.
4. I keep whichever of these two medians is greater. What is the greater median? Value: 1.02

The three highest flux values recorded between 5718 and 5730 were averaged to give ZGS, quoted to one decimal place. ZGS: 6.8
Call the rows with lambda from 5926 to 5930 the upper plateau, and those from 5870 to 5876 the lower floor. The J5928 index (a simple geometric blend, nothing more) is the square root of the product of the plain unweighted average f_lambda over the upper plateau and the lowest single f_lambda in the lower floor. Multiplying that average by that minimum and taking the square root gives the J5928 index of 6.7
